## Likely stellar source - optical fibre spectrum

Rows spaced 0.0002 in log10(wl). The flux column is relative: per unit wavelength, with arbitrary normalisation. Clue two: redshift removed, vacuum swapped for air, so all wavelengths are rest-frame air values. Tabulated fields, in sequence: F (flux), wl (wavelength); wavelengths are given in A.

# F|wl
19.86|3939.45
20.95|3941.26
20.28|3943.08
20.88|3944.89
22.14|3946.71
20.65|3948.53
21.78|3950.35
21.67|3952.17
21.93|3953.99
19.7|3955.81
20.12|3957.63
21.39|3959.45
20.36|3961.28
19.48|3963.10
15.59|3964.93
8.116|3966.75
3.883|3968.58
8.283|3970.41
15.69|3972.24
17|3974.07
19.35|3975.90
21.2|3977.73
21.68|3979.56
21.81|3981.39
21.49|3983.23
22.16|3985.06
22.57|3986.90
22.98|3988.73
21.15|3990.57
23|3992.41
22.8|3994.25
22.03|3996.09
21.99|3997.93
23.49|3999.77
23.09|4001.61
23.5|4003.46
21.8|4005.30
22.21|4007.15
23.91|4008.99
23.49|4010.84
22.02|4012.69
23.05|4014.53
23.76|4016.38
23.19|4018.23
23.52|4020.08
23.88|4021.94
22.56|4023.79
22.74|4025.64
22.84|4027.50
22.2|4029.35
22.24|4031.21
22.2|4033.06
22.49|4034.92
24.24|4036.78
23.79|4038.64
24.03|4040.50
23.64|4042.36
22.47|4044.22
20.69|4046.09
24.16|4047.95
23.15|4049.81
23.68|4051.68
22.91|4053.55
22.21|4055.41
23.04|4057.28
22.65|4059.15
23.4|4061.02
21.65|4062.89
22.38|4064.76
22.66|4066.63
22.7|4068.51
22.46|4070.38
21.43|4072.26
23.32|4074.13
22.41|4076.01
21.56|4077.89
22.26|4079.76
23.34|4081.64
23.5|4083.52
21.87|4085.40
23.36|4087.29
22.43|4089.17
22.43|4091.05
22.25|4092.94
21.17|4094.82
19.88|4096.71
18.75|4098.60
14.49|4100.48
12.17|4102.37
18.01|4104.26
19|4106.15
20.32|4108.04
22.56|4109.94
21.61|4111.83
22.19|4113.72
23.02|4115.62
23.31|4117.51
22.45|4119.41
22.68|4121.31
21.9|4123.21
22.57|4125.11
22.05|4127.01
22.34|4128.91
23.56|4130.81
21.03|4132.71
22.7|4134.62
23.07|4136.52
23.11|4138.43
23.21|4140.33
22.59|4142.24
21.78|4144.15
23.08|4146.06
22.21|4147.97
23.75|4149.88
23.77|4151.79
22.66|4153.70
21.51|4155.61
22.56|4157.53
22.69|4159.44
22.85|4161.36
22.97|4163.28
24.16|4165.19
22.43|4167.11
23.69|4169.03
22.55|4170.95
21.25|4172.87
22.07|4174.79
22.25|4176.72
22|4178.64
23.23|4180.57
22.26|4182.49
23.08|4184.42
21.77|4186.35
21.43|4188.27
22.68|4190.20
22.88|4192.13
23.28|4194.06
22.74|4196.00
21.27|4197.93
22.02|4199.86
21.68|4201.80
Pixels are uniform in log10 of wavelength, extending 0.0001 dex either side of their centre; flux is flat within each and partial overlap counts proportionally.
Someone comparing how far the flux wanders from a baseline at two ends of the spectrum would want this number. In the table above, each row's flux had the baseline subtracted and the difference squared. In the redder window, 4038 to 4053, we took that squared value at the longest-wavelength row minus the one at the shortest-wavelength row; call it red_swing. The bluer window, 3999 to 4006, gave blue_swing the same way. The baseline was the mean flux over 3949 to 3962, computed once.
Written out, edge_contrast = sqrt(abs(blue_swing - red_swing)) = 2.2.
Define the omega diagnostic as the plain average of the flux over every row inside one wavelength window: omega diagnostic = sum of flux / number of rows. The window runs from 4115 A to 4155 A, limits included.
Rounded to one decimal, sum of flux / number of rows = 22.7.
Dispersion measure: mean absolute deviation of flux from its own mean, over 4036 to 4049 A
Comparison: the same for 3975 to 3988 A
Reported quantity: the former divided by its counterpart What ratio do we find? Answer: 1.4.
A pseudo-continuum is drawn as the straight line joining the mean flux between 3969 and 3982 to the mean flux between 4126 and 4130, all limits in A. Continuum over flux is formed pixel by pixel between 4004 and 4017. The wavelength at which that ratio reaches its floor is 4008.99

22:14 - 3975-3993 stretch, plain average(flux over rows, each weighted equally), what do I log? 21.7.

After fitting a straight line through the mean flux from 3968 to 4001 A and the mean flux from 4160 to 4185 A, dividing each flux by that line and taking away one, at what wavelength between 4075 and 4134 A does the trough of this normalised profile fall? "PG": 4102.37 A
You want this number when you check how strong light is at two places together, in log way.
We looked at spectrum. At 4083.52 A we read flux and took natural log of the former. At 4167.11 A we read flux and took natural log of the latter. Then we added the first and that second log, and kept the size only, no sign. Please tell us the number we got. 6.27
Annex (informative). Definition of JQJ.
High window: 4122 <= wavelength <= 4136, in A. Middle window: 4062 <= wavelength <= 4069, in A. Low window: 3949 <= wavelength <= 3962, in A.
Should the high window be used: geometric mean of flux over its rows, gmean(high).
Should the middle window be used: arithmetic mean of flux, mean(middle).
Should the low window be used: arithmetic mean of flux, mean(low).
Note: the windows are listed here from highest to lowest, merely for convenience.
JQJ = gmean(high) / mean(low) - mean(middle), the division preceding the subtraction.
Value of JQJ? -21.3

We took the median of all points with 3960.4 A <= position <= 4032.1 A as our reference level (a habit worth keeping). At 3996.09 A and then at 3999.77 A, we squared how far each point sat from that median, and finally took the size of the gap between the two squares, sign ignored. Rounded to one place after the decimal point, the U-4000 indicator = 1.6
